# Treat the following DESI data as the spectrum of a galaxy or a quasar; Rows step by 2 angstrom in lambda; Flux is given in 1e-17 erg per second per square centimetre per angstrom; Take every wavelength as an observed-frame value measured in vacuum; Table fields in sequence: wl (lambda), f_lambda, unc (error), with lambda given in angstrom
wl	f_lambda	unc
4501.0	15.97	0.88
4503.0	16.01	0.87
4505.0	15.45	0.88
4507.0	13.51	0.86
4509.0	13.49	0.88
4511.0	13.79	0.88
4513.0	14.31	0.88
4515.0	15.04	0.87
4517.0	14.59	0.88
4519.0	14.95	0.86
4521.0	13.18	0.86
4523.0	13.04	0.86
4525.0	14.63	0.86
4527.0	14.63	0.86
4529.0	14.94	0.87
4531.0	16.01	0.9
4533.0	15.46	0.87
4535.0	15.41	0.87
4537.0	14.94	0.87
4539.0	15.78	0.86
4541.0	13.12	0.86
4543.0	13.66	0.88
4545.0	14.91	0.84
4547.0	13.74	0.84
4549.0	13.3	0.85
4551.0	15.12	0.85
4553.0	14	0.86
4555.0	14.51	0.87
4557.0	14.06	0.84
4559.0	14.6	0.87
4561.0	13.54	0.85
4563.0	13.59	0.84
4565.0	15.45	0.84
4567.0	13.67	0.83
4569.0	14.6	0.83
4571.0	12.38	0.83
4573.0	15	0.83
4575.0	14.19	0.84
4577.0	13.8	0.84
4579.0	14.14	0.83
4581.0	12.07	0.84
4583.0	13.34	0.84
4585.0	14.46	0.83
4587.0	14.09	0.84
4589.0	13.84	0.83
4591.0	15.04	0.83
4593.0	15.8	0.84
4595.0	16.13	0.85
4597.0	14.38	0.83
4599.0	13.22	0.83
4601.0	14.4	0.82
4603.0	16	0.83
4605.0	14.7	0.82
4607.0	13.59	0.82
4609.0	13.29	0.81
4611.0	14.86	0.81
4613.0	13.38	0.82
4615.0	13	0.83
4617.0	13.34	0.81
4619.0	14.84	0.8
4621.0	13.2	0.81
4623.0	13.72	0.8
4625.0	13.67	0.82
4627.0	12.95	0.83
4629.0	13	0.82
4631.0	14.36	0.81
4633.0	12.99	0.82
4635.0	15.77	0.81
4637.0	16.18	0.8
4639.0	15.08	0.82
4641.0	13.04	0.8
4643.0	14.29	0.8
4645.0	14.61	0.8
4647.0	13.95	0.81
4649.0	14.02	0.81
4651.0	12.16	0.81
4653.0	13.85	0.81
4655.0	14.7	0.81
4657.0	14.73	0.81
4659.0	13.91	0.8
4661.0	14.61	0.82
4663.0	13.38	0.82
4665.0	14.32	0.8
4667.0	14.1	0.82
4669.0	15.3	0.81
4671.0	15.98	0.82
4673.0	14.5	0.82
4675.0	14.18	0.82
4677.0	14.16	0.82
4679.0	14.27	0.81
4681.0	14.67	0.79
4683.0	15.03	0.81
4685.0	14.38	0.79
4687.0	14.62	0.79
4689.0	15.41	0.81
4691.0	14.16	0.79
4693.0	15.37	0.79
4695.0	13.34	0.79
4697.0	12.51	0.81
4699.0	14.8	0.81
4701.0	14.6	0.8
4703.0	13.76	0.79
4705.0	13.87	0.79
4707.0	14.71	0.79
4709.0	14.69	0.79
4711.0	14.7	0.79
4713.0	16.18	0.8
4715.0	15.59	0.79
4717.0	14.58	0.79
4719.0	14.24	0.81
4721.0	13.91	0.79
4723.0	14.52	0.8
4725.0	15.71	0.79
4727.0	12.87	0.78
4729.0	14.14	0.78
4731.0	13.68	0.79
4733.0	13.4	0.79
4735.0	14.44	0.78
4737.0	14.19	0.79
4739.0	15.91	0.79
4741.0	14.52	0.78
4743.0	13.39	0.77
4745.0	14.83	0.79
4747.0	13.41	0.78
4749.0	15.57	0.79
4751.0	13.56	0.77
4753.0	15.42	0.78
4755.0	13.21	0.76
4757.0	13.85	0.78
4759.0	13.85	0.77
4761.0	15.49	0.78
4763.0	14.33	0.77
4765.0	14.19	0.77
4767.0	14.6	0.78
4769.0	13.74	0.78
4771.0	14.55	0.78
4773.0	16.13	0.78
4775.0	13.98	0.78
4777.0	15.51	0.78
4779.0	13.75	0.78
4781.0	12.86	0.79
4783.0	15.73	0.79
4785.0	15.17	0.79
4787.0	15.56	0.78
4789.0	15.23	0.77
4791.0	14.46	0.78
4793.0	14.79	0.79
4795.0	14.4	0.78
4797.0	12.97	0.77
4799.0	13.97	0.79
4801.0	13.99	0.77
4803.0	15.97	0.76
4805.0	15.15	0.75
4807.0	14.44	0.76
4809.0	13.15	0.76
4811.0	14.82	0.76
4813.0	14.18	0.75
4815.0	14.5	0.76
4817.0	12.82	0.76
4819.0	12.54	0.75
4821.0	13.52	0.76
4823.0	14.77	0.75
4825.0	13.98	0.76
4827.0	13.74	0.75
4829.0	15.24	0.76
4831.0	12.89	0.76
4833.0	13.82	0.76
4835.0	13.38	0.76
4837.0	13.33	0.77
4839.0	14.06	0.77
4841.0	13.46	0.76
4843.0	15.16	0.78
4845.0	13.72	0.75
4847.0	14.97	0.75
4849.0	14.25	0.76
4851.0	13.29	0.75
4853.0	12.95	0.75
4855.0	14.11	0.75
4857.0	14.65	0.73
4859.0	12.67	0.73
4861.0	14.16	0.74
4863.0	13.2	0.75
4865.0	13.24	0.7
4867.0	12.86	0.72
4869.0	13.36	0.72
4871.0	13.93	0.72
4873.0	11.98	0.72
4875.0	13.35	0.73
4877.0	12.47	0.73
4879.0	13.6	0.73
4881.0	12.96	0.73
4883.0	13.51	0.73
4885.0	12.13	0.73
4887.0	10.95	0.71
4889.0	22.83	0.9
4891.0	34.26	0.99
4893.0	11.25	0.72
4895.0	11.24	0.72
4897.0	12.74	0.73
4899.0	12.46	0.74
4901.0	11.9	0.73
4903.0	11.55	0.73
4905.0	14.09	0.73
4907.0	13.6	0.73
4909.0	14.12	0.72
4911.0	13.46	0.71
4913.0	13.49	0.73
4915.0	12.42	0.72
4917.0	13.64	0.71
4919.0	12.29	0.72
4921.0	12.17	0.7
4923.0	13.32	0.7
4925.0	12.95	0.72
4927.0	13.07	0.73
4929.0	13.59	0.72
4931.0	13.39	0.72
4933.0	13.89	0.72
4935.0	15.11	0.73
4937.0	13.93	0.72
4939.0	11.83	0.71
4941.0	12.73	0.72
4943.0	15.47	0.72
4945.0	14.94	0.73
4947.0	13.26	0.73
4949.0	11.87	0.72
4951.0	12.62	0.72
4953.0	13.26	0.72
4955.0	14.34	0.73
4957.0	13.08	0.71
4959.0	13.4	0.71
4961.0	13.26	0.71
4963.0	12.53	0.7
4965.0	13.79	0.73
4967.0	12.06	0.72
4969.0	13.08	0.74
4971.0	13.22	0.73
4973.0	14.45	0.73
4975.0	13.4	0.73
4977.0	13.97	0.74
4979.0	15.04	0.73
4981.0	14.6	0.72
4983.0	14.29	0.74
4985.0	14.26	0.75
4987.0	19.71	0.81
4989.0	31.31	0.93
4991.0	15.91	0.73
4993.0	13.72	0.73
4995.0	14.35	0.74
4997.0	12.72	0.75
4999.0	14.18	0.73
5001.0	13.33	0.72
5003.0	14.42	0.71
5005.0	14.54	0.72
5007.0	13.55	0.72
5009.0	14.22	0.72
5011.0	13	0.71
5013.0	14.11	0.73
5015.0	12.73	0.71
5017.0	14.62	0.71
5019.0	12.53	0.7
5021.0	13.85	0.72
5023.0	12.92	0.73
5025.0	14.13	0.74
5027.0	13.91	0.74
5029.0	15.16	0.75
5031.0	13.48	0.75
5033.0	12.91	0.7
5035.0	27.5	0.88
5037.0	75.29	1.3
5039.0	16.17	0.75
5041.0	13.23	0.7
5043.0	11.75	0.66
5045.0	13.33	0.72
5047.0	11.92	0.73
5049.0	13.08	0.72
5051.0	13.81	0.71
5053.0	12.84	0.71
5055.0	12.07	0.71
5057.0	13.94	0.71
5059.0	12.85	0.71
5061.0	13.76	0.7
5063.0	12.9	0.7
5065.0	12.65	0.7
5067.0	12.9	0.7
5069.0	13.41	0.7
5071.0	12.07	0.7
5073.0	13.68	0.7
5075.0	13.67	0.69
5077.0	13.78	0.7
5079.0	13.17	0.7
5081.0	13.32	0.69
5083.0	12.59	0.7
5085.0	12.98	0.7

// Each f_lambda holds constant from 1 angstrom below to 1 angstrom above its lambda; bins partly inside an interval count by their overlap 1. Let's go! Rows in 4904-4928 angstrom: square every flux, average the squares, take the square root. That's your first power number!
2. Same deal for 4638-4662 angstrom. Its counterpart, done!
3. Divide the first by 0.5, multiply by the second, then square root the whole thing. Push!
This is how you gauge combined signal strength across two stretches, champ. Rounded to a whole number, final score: 19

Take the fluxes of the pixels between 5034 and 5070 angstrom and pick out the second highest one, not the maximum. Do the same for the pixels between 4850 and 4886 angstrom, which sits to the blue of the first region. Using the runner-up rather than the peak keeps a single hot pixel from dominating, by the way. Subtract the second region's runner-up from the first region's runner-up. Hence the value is 13.3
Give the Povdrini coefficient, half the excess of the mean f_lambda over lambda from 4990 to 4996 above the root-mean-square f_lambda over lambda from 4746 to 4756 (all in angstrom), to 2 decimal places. 0.19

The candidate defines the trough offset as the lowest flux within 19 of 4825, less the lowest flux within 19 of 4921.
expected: 1.0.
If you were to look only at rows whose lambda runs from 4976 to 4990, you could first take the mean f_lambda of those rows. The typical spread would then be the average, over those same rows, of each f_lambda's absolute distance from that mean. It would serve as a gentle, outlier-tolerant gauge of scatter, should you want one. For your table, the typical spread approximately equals 4.5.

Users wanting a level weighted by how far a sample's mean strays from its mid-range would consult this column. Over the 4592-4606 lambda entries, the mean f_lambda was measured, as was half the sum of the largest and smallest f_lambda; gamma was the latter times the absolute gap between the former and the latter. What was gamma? 4.0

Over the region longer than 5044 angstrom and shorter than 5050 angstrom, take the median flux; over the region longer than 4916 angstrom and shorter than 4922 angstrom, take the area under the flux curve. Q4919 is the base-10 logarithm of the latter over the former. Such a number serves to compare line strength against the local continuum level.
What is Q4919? 0.765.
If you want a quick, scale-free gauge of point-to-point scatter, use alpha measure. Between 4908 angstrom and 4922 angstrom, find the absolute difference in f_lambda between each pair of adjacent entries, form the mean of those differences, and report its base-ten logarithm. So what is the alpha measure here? -0.13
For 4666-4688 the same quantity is -0.26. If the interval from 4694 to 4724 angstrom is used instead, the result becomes -0.17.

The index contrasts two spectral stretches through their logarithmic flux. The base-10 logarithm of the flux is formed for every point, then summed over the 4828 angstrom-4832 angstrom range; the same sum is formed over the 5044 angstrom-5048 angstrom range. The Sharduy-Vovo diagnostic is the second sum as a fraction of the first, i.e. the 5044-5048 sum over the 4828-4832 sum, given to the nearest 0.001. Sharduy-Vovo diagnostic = 0.960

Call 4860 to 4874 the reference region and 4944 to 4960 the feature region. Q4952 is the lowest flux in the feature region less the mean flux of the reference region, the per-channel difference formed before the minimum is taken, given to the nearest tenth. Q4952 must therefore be -1.4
